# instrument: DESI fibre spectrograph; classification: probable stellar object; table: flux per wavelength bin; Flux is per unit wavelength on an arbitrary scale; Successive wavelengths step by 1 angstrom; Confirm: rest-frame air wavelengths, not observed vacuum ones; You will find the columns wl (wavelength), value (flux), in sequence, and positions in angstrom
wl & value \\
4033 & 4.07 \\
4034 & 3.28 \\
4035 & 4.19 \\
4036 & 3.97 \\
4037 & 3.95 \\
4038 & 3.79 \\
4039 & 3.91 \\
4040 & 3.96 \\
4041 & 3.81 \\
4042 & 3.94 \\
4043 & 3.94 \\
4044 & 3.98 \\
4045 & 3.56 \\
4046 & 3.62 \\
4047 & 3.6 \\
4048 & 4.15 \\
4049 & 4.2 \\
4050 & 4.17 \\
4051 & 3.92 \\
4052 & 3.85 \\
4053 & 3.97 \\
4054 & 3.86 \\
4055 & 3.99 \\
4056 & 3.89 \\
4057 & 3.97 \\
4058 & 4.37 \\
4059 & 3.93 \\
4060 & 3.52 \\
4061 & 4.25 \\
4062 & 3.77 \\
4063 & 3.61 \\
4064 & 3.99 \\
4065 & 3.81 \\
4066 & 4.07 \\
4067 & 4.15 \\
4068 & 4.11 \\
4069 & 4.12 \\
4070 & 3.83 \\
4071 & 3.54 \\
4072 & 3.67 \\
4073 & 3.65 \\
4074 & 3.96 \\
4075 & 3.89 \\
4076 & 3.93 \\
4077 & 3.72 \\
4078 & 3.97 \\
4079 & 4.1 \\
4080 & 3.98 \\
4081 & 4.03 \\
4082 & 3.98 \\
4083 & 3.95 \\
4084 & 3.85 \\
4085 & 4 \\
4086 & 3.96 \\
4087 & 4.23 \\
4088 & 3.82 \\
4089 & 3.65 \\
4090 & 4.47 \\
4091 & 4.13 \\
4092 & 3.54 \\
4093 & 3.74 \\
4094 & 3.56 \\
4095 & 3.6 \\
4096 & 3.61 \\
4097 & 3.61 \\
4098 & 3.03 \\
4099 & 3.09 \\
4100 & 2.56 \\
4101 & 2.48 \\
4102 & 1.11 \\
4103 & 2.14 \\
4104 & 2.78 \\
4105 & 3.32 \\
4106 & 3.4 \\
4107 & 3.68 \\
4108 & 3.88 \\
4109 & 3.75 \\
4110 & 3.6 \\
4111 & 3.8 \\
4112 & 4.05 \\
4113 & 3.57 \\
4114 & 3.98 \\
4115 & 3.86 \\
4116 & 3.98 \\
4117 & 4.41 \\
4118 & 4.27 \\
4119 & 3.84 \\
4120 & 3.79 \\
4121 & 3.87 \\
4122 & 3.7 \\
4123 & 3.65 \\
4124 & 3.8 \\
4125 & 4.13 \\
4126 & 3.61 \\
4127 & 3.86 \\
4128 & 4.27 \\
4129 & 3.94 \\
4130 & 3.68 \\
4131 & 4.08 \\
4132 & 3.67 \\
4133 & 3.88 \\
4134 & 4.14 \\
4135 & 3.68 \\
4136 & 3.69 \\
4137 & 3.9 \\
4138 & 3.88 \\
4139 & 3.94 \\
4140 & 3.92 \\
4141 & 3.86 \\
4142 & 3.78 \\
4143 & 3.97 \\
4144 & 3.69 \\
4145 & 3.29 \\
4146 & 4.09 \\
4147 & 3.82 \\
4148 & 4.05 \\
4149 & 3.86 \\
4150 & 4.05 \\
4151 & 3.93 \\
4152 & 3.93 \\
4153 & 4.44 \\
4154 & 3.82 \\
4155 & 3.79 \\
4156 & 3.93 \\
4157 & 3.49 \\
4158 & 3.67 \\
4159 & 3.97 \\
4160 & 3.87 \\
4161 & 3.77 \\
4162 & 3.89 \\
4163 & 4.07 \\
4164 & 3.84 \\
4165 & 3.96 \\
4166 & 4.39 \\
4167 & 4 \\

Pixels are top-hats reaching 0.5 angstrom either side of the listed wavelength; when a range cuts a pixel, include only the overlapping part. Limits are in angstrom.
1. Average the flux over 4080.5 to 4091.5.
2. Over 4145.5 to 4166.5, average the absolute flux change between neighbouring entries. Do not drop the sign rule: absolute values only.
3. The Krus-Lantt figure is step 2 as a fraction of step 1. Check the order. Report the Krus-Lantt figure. 0.056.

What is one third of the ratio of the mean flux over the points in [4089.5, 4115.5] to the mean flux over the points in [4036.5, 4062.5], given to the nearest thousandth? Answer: 0.289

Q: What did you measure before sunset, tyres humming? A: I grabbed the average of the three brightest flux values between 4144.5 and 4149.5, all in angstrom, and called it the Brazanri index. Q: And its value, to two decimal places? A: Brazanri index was 4.00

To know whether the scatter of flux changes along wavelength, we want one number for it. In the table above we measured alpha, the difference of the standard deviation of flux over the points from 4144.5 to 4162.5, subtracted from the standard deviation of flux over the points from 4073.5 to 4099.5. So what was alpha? 0.1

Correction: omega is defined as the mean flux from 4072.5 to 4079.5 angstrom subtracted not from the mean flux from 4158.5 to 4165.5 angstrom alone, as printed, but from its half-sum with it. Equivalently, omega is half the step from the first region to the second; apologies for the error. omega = 0.01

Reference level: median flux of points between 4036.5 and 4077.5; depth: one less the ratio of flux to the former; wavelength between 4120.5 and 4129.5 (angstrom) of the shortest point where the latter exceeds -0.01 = 4121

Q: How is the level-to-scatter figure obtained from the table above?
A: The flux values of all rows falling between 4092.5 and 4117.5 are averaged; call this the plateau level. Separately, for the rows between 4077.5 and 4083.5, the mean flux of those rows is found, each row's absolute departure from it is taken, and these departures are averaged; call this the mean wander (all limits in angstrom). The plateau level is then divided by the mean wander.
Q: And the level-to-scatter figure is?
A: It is 80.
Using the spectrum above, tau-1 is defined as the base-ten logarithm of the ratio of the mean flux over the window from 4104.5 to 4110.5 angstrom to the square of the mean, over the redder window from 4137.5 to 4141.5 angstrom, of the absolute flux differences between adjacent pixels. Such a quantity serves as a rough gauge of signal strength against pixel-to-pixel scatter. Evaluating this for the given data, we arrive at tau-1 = 3.2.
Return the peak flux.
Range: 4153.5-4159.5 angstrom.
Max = 3.97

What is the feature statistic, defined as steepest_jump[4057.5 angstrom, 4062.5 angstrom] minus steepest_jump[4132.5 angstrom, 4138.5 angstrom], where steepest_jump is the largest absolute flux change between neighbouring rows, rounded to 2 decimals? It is 0.27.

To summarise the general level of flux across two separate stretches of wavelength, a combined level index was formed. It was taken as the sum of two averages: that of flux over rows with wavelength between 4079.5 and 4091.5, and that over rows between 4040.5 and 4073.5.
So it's 7.9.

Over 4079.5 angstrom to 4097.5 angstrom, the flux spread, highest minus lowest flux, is 0.93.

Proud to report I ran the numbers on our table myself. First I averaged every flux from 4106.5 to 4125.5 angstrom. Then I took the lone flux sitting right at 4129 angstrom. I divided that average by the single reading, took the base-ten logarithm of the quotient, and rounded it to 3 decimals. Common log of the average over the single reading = -0.007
